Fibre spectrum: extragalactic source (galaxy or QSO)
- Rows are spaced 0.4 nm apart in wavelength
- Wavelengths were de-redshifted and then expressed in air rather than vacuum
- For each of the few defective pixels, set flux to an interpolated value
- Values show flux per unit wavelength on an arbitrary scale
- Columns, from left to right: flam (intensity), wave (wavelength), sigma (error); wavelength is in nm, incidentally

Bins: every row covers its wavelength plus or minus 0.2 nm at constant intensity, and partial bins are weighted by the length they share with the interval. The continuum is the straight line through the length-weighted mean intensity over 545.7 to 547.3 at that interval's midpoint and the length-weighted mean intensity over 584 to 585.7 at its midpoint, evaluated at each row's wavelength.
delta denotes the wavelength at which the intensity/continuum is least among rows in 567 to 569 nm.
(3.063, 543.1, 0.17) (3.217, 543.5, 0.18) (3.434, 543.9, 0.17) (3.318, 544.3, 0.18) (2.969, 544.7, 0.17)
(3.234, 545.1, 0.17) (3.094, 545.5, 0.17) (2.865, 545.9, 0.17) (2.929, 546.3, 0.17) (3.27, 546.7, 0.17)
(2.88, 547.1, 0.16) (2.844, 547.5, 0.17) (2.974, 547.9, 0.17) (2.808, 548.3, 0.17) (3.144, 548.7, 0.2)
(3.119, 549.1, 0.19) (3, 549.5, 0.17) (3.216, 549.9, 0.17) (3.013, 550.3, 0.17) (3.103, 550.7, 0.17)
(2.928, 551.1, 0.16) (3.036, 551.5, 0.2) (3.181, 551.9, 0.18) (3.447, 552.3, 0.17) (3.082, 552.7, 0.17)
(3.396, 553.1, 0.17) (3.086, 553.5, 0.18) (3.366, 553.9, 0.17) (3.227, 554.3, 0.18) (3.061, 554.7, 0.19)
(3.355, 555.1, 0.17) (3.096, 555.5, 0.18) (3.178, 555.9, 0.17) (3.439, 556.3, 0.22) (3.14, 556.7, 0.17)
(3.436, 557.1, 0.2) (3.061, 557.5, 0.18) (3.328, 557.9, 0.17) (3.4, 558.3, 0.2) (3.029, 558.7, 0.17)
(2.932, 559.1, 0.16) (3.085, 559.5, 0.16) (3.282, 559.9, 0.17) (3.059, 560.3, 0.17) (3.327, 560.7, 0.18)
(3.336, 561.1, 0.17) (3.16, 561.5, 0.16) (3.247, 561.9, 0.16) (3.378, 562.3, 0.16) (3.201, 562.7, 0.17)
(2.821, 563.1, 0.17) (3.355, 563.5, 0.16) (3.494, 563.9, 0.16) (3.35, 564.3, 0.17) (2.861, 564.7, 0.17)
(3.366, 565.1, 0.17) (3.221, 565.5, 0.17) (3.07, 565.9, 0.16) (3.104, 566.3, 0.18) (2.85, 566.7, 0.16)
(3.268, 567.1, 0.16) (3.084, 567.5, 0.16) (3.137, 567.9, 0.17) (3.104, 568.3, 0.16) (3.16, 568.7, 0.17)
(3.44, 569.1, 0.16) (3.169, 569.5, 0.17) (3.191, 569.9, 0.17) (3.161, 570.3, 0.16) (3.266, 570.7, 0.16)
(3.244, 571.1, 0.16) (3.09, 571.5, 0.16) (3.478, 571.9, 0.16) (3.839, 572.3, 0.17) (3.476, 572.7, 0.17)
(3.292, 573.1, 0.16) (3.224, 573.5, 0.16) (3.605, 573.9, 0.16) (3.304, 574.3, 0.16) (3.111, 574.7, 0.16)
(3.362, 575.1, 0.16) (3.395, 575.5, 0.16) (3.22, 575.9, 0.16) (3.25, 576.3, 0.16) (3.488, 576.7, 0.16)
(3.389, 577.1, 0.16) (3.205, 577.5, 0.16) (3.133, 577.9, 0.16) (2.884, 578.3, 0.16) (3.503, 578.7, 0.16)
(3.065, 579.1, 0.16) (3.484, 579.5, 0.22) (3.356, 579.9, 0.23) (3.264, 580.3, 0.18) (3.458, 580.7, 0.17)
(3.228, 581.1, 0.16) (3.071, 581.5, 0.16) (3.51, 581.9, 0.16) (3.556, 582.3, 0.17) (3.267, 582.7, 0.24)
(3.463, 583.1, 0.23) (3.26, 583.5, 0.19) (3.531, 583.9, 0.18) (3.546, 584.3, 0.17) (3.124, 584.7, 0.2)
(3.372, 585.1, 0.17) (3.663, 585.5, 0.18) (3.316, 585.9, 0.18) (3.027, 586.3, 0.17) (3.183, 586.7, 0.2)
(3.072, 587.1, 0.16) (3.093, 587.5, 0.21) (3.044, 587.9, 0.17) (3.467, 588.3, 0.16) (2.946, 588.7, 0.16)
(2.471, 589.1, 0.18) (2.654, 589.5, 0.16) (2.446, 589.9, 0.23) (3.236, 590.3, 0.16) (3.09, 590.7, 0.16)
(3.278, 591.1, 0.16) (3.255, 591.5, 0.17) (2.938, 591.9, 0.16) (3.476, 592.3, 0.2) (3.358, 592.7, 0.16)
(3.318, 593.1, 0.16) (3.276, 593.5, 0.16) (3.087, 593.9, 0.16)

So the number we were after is 567.5 nm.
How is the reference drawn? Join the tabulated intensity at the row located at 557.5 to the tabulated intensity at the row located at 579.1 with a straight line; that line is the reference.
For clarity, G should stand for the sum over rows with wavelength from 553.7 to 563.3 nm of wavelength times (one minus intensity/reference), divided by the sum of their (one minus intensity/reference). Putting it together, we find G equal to 557.89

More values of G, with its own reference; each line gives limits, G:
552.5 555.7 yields 554.04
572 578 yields 574.55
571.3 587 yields 578.88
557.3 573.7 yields 566.90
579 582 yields 580.59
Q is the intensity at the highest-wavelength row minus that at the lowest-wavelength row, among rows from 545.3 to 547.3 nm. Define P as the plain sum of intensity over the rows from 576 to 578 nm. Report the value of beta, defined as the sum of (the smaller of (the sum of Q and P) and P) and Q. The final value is 16.0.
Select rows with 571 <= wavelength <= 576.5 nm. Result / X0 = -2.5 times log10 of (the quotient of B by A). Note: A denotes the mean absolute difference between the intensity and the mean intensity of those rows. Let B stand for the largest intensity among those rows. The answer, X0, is -3.51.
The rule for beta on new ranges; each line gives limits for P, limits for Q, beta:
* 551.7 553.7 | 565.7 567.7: 16.2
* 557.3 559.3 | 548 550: 16.2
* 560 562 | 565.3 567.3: 16.2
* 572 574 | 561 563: 17.2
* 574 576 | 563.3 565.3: 16.4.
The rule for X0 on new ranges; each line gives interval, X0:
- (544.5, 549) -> -3.47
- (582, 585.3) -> -3.56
